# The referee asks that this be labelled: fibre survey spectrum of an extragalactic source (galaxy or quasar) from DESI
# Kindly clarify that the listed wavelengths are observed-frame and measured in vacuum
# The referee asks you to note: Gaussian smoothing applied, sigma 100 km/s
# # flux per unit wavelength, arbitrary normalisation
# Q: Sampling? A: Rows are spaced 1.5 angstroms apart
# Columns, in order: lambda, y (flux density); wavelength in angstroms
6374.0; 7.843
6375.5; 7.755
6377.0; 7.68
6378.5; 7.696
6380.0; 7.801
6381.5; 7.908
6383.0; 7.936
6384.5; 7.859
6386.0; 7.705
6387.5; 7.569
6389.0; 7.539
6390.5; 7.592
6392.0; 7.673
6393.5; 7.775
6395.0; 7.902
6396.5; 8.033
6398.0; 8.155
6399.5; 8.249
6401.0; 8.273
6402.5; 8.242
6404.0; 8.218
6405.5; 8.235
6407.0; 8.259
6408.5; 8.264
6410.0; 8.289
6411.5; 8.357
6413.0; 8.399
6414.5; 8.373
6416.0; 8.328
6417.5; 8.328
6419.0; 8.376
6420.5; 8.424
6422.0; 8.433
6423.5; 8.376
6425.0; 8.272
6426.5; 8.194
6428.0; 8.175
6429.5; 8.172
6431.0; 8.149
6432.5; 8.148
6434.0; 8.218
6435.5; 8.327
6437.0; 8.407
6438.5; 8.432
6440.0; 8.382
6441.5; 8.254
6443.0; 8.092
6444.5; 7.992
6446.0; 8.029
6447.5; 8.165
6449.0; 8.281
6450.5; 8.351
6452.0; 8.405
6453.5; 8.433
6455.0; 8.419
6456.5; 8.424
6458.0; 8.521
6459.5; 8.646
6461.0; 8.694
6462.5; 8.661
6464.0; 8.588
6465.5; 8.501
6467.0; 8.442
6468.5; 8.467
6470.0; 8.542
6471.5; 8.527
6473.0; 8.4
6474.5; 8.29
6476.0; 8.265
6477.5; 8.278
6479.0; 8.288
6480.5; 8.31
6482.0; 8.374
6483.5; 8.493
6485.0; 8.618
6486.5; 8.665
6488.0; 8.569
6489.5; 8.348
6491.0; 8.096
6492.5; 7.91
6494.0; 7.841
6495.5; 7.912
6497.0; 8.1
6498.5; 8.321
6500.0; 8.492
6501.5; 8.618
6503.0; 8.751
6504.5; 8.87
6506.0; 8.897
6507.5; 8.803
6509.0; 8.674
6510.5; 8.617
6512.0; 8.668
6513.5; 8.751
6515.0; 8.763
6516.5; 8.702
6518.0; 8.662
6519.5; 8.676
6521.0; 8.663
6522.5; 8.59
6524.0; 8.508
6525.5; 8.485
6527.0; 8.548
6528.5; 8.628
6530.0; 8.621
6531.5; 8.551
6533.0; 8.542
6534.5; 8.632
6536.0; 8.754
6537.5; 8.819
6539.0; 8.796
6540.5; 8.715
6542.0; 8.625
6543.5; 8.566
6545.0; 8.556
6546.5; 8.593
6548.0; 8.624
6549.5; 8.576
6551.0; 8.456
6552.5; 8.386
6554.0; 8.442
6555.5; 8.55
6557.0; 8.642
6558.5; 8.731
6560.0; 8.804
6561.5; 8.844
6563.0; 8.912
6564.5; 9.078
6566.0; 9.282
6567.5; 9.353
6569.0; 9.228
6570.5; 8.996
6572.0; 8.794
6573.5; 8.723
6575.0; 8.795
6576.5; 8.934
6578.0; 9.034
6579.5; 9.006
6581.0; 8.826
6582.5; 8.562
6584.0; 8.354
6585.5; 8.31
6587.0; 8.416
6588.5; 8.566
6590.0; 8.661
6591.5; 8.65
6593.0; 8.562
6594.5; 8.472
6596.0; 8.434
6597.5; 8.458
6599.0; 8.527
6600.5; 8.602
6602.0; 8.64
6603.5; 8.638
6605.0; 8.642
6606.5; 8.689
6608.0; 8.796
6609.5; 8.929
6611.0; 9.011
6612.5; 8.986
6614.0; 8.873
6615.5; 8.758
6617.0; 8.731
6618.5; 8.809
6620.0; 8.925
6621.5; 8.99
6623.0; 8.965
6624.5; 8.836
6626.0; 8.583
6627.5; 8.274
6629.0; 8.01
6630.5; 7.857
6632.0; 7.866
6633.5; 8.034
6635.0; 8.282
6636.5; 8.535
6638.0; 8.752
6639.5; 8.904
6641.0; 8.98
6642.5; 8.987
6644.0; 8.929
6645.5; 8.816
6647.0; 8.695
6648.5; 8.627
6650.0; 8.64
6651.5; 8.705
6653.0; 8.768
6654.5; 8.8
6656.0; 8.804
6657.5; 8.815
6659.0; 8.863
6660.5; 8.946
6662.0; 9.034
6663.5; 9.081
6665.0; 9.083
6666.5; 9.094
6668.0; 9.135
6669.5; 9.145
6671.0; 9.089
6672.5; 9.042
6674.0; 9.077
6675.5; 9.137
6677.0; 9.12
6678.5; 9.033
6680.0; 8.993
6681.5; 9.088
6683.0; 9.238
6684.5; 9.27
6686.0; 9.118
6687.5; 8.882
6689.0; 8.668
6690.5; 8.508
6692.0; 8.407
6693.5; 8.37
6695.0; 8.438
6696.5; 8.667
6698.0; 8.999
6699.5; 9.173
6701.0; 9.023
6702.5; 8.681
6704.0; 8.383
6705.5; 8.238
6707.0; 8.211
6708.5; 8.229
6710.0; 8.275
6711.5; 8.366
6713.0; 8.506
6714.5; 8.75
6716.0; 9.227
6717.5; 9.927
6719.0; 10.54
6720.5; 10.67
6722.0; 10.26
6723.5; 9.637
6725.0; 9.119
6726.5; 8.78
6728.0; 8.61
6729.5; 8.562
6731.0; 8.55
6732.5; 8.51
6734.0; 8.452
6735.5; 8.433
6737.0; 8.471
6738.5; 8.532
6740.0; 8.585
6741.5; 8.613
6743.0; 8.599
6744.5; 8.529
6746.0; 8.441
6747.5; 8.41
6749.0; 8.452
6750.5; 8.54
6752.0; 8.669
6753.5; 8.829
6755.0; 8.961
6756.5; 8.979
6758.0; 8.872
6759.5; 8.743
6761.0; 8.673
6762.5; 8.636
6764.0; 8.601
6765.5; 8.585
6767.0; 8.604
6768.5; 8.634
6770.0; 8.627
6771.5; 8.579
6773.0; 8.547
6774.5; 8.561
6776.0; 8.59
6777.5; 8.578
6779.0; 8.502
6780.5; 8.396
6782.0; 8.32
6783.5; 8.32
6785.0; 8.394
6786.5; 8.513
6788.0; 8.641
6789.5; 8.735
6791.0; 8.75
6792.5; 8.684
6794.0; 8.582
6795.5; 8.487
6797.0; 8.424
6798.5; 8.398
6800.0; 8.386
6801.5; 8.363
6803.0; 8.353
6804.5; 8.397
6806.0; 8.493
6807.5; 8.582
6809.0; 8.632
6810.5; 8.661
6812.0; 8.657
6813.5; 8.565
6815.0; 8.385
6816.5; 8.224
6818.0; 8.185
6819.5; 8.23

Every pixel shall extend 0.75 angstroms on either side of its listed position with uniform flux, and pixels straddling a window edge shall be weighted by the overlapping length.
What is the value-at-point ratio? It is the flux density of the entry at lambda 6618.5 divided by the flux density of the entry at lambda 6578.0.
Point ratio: 0.975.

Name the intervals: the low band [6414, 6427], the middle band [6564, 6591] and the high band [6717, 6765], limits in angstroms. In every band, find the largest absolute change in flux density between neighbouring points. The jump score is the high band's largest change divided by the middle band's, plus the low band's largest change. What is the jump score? 2.5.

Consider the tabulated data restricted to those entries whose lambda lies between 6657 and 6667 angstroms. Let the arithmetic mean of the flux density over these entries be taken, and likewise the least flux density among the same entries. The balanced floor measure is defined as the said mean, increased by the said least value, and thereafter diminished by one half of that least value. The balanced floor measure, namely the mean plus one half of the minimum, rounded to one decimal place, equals 13.4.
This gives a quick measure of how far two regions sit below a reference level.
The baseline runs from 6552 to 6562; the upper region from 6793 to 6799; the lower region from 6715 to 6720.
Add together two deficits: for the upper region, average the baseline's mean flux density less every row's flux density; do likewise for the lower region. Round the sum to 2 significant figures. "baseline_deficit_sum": -1.1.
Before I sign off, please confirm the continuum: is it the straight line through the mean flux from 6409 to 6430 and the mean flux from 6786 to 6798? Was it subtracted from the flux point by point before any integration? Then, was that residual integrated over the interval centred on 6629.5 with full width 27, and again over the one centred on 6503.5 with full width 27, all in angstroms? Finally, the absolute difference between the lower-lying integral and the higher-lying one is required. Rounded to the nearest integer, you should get 0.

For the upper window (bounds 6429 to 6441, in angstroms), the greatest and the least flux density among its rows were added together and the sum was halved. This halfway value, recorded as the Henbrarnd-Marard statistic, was 8.29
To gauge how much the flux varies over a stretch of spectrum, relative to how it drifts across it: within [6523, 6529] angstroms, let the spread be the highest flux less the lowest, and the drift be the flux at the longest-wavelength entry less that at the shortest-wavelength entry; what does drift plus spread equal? 0.26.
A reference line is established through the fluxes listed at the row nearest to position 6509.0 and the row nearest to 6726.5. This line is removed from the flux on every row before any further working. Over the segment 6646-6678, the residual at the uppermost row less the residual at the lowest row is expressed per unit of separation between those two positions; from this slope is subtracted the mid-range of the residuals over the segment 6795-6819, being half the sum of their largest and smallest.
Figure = 0.4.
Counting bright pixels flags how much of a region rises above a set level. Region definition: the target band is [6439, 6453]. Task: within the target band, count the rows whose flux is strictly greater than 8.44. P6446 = 0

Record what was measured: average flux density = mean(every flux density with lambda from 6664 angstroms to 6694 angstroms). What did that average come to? 9.0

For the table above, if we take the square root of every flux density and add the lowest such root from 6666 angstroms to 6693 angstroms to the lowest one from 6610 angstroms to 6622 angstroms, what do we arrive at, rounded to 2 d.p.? 5.85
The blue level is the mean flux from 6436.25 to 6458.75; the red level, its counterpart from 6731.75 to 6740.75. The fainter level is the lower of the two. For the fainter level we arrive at 8.3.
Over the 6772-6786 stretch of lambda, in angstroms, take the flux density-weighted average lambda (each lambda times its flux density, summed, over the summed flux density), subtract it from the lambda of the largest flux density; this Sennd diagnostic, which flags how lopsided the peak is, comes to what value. -3.0 angstroms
